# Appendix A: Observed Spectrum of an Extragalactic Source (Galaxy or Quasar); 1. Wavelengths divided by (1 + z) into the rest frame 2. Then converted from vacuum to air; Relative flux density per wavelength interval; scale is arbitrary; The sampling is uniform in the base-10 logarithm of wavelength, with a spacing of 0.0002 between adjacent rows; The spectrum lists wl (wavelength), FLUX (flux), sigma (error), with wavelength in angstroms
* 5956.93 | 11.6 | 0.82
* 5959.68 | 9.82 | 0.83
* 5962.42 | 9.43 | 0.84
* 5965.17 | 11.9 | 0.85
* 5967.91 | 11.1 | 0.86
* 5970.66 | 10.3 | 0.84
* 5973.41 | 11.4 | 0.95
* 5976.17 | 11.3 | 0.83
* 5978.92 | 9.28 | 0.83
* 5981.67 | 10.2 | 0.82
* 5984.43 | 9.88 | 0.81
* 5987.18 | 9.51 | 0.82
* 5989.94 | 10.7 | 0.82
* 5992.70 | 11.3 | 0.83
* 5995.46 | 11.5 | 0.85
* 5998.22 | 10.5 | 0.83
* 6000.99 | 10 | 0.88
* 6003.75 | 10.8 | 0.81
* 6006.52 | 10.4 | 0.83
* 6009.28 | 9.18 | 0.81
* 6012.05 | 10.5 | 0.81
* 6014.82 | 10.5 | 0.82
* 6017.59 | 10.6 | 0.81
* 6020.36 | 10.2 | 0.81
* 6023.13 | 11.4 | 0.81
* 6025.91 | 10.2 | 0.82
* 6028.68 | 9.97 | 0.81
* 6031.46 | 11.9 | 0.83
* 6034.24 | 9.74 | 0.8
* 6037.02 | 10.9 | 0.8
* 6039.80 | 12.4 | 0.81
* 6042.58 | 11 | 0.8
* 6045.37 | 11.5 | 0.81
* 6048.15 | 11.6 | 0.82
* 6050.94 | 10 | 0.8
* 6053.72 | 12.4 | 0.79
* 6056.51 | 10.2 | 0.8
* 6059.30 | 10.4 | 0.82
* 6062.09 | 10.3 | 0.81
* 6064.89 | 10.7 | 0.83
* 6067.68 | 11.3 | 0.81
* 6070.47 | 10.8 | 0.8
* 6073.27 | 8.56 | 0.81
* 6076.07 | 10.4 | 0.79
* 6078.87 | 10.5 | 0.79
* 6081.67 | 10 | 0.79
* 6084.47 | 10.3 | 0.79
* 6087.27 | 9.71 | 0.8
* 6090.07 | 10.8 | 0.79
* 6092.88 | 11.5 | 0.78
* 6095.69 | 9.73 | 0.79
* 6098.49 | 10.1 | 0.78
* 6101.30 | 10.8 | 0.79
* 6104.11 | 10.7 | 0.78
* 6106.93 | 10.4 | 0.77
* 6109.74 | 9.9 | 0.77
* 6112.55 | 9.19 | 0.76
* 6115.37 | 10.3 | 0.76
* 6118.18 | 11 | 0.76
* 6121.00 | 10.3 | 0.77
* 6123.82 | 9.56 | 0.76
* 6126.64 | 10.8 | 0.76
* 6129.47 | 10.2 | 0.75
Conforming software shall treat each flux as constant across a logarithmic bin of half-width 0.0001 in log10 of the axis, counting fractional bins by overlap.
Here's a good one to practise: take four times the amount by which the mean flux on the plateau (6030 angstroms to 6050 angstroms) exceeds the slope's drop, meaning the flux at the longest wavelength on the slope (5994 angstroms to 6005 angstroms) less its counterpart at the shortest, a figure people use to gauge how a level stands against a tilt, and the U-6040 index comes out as 48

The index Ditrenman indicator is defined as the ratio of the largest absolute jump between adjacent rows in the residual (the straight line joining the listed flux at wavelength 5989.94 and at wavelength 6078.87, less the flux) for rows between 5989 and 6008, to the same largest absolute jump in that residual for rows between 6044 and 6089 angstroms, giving 0.41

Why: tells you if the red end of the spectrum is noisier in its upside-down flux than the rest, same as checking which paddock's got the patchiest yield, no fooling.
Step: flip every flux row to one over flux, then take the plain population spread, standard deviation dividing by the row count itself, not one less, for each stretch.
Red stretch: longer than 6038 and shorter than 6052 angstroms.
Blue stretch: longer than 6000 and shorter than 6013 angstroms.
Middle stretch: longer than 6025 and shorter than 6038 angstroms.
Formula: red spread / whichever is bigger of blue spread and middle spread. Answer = 0.95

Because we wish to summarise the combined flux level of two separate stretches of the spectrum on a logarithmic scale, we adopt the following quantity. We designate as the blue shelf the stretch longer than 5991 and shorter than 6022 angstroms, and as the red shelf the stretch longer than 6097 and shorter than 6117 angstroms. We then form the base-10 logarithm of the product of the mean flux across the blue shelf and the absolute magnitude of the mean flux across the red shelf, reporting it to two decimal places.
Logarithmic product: 2.03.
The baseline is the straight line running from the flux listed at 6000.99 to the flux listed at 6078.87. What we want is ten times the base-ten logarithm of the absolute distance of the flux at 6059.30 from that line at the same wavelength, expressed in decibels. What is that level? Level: -16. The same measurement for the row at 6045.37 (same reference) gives 1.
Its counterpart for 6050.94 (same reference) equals -5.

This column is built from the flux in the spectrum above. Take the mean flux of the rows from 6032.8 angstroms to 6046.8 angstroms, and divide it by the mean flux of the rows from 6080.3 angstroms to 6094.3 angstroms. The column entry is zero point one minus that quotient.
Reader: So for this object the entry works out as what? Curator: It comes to -0.96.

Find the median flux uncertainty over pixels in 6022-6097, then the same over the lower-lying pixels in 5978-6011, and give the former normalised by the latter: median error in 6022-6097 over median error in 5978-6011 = 0.97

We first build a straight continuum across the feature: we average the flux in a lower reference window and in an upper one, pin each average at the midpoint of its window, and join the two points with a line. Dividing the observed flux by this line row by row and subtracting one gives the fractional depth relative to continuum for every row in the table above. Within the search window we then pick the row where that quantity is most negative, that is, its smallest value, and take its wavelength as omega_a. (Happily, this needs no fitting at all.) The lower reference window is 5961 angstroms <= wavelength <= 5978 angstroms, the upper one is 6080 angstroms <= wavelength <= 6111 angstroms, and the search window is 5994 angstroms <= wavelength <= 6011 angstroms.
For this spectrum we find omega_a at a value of 6009.28 angstroms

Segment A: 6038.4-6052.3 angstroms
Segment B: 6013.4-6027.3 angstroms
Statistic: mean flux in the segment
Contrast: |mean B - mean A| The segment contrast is 0.72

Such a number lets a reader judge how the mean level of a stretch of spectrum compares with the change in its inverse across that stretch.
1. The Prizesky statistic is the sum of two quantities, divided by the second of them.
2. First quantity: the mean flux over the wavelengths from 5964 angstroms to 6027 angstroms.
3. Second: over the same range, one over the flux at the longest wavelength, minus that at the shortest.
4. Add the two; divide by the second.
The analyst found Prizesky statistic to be 754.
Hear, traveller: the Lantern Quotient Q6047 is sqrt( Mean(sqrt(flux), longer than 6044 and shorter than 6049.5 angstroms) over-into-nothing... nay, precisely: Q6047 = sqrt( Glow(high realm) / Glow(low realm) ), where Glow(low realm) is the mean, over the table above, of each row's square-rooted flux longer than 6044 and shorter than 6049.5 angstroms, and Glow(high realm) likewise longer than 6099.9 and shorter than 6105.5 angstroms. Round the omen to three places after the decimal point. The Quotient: 0.982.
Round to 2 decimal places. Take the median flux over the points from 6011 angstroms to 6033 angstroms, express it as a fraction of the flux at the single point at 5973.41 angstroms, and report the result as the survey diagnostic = 0.92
